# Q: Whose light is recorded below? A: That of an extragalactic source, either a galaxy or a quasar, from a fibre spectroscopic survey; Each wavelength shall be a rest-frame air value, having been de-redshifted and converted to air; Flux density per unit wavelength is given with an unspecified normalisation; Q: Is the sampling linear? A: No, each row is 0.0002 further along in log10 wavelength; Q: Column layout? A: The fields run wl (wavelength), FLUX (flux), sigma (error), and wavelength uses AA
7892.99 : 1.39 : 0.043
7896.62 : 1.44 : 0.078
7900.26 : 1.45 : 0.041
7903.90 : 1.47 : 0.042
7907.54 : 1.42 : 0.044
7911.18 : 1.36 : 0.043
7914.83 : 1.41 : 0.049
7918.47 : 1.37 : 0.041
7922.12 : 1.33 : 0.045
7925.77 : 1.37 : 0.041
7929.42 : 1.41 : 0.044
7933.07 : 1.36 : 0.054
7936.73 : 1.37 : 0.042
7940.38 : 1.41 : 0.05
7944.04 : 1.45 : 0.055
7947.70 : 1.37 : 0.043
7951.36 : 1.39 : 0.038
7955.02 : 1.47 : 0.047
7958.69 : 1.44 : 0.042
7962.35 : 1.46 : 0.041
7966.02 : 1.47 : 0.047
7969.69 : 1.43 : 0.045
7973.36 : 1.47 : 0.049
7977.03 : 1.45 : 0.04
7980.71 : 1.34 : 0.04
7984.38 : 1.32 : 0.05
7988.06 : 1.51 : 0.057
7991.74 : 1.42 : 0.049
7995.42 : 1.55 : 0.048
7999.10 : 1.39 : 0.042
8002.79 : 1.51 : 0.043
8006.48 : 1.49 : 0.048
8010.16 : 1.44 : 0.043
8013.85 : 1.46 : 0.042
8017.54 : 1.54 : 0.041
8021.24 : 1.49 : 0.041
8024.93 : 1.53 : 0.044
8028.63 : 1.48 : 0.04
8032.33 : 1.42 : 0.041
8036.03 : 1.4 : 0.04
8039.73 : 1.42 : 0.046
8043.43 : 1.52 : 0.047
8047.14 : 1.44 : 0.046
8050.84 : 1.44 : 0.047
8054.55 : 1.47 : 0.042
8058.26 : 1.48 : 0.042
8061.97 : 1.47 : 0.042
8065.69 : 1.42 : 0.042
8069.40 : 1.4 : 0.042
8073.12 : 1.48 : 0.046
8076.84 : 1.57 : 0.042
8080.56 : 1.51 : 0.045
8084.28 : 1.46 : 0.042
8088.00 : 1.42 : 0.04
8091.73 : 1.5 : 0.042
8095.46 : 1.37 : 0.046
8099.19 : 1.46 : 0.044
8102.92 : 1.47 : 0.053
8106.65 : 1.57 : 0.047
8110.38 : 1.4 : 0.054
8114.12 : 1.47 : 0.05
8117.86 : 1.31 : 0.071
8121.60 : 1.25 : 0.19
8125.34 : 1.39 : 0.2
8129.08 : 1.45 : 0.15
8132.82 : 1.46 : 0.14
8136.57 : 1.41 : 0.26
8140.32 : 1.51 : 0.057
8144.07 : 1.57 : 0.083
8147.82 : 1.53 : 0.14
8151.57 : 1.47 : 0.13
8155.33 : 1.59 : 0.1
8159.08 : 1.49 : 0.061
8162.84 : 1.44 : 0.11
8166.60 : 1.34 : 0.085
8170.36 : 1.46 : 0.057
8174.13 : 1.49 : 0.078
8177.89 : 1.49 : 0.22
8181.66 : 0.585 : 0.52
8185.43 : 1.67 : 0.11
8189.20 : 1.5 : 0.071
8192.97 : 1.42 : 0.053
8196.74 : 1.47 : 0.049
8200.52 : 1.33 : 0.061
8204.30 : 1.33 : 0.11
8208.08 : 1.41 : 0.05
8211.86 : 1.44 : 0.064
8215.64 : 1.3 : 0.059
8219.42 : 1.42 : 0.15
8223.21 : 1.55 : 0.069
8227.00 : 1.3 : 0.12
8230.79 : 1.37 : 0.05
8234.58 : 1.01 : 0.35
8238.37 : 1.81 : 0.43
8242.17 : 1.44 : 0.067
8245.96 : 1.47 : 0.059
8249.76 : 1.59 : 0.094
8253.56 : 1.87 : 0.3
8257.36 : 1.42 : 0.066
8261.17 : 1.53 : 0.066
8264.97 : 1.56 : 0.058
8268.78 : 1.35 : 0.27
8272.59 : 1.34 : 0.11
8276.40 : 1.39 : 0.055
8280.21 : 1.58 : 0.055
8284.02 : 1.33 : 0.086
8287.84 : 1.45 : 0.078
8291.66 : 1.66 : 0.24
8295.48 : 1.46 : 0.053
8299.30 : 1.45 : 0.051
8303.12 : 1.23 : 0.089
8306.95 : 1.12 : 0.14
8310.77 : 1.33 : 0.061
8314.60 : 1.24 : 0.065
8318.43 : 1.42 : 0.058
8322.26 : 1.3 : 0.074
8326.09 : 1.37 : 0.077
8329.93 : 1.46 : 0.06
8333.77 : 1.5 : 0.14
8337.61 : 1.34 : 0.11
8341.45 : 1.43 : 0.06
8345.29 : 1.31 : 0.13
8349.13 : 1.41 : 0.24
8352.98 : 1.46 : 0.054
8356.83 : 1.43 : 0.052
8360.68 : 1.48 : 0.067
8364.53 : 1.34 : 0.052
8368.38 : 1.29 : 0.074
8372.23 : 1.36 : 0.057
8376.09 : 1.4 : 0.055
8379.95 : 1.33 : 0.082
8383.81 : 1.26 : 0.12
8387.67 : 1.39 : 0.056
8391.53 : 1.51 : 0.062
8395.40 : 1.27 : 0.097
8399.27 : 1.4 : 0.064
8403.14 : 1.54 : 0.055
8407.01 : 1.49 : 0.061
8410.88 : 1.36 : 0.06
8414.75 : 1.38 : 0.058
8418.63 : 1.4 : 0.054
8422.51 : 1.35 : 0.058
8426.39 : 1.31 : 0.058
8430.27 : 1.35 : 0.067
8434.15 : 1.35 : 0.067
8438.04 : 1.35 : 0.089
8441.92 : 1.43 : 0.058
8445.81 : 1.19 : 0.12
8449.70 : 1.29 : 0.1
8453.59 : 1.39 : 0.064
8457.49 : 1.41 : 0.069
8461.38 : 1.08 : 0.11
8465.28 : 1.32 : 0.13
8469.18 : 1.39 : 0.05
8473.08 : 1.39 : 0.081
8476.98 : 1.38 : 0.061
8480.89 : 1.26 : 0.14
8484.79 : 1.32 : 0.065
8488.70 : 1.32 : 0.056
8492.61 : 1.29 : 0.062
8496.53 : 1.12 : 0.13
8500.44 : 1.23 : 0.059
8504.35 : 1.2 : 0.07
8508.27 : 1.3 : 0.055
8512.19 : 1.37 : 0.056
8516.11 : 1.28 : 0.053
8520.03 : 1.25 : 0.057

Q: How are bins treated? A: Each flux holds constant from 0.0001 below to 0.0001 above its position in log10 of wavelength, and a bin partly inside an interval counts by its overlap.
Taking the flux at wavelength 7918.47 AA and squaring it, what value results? 1.9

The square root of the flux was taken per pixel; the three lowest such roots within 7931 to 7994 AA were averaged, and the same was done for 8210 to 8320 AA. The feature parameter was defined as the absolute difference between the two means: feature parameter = 0.10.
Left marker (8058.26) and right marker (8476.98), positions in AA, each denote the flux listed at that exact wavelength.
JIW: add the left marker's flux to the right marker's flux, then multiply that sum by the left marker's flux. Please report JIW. 4.23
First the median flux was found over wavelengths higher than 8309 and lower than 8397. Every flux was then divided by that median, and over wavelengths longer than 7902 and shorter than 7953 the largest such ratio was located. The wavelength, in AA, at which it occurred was 7903.90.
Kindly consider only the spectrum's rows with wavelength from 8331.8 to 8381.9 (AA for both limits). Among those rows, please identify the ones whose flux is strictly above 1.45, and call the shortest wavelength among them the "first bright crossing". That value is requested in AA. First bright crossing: 8333.77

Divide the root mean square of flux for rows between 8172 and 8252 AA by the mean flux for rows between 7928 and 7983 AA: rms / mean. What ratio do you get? 1.00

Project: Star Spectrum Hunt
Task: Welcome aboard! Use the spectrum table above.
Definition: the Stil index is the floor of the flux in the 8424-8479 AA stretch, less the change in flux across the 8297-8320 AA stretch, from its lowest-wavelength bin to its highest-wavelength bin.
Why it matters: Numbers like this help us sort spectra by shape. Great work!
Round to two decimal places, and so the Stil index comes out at 1.11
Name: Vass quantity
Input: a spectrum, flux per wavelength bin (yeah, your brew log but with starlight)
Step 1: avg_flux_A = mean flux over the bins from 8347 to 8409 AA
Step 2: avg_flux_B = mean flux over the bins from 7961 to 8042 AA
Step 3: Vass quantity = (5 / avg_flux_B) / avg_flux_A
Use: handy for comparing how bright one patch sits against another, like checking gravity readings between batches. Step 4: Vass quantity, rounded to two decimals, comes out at 2.46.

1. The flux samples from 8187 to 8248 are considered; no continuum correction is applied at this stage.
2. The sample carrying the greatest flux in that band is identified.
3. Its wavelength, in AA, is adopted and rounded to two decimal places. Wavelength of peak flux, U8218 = 8238.37 AA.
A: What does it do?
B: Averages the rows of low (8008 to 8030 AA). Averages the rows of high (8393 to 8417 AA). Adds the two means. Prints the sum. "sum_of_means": 2.90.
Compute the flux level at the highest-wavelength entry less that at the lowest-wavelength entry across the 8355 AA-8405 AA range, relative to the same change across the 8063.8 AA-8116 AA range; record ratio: 2.20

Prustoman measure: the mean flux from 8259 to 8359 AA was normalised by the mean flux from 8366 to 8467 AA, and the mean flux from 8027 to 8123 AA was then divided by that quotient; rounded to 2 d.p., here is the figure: 1.40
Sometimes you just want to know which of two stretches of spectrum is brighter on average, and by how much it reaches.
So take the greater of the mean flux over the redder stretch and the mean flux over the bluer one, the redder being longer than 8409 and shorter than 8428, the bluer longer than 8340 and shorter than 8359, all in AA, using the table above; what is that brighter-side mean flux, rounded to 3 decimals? 1.408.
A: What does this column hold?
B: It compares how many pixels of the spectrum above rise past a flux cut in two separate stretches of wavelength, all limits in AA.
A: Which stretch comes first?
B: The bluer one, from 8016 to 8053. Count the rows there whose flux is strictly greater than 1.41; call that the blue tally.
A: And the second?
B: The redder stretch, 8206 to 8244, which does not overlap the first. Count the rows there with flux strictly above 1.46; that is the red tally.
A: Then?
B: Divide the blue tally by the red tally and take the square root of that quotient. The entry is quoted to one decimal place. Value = 2.1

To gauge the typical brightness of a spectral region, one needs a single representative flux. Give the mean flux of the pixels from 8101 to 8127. 1.41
